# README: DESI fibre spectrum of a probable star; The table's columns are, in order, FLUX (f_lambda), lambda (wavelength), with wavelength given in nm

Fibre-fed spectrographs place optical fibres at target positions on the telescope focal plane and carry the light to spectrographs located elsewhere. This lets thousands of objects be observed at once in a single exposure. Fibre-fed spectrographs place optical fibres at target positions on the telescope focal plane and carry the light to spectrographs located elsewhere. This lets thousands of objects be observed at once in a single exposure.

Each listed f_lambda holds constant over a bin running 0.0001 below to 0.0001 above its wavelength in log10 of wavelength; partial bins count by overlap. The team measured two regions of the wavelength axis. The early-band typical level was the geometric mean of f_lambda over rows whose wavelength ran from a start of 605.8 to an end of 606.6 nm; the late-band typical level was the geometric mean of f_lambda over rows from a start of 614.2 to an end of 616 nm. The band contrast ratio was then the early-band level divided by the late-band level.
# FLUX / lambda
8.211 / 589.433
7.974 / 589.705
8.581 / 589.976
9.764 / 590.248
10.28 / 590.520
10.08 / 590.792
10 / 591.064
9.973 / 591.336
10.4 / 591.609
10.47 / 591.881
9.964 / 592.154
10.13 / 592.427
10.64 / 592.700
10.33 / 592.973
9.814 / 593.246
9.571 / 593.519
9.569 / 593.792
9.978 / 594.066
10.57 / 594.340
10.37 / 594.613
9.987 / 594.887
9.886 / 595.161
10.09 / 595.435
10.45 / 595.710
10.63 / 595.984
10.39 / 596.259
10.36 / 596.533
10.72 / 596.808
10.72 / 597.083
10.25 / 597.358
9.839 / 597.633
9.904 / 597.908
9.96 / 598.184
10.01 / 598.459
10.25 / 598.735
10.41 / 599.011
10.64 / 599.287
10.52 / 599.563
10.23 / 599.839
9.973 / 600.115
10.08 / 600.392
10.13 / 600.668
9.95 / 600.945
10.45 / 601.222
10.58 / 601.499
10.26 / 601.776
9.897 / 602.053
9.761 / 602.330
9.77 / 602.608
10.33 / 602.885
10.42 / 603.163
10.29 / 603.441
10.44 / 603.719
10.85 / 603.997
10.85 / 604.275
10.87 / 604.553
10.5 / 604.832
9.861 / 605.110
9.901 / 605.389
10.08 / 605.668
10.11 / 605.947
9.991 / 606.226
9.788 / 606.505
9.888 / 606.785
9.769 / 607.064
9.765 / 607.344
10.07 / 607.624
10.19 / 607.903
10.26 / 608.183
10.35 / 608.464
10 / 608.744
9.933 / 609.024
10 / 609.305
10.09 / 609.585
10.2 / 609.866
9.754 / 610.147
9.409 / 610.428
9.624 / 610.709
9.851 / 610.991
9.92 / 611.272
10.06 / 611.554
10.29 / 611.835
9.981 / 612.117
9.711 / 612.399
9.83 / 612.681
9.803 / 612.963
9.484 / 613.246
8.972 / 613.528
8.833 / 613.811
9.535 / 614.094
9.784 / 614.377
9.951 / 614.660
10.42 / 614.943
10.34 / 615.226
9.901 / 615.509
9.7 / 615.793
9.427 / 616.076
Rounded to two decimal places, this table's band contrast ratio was 0.99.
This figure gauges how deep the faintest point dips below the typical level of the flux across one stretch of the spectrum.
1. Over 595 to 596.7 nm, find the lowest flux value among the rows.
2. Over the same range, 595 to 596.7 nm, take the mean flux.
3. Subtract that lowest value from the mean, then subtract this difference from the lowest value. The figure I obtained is 9.5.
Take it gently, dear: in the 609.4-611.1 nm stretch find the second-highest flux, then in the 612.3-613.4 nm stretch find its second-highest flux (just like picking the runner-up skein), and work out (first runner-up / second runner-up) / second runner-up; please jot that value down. 0.1050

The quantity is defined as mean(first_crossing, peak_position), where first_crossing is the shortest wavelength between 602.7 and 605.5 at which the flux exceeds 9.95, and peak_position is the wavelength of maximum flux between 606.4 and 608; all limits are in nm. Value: 605.39 nm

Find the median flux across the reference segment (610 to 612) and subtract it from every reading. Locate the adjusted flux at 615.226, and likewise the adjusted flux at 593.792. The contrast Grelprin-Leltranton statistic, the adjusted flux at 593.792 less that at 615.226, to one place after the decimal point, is -0.8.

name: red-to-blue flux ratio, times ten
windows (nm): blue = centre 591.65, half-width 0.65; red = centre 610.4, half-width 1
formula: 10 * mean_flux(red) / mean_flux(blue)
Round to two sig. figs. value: 9.7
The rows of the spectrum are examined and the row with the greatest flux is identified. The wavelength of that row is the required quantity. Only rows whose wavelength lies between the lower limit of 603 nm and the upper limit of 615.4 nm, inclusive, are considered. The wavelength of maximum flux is 604.553 nm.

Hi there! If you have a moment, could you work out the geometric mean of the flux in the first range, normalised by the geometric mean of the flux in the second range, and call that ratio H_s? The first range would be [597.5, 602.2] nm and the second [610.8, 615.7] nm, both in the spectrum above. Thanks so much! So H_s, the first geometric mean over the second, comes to 1.04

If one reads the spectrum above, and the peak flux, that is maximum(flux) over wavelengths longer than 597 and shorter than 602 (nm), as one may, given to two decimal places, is 10.72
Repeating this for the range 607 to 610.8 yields 10.35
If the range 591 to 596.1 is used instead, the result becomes 10.64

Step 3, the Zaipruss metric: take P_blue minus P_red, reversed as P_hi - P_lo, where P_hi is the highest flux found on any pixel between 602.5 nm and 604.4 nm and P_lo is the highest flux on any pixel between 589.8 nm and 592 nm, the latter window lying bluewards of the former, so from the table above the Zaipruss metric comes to 0.4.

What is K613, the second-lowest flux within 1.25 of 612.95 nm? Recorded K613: 8.972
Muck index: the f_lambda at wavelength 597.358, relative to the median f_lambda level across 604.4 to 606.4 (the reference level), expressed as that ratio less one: 0.017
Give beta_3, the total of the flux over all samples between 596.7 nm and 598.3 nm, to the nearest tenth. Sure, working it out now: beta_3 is 61.4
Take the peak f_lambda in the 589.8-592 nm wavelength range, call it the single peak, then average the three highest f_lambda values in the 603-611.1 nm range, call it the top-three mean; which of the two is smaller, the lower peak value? 10.5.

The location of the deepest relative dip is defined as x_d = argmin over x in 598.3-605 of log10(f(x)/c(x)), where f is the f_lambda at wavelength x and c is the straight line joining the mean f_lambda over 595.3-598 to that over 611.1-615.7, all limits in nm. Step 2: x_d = 602.330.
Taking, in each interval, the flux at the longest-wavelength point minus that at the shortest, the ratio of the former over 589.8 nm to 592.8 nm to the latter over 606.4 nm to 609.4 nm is 10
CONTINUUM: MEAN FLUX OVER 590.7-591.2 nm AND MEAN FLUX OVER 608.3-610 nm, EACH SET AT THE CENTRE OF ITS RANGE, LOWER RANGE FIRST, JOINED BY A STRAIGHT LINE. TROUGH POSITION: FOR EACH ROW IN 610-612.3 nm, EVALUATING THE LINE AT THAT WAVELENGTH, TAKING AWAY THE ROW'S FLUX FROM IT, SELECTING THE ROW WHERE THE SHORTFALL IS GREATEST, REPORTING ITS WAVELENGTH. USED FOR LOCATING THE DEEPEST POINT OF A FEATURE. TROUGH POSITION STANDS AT 610.428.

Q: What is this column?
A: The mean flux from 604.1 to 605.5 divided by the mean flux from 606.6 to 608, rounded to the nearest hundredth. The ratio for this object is 1.05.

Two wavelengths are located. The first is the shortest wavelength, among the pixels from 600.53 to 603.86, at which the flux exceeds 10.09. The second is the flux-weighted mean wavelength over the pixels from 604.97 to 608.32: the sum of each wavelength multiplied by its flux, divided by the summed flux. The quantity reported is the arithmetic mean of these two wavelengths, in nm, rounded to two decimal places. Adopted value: 603.66 nm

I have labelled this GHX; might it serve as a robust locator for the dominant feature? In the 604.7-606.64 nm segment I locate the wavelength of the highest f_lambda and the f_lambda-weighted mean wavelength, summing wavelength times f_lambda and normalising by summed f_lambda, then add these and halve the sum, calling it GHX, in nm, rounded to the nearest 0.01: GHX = 605.25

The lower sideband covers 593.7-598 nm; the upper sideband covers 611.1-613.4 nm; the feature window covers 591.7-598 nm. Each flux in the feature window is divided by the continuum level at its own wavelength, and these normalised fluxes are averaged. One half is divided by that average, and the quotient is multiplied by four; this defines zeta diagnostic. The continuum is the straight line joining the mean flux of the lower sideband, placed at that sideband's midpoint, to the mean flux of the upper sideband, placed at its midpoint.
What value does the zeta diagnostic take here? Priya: 2.01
